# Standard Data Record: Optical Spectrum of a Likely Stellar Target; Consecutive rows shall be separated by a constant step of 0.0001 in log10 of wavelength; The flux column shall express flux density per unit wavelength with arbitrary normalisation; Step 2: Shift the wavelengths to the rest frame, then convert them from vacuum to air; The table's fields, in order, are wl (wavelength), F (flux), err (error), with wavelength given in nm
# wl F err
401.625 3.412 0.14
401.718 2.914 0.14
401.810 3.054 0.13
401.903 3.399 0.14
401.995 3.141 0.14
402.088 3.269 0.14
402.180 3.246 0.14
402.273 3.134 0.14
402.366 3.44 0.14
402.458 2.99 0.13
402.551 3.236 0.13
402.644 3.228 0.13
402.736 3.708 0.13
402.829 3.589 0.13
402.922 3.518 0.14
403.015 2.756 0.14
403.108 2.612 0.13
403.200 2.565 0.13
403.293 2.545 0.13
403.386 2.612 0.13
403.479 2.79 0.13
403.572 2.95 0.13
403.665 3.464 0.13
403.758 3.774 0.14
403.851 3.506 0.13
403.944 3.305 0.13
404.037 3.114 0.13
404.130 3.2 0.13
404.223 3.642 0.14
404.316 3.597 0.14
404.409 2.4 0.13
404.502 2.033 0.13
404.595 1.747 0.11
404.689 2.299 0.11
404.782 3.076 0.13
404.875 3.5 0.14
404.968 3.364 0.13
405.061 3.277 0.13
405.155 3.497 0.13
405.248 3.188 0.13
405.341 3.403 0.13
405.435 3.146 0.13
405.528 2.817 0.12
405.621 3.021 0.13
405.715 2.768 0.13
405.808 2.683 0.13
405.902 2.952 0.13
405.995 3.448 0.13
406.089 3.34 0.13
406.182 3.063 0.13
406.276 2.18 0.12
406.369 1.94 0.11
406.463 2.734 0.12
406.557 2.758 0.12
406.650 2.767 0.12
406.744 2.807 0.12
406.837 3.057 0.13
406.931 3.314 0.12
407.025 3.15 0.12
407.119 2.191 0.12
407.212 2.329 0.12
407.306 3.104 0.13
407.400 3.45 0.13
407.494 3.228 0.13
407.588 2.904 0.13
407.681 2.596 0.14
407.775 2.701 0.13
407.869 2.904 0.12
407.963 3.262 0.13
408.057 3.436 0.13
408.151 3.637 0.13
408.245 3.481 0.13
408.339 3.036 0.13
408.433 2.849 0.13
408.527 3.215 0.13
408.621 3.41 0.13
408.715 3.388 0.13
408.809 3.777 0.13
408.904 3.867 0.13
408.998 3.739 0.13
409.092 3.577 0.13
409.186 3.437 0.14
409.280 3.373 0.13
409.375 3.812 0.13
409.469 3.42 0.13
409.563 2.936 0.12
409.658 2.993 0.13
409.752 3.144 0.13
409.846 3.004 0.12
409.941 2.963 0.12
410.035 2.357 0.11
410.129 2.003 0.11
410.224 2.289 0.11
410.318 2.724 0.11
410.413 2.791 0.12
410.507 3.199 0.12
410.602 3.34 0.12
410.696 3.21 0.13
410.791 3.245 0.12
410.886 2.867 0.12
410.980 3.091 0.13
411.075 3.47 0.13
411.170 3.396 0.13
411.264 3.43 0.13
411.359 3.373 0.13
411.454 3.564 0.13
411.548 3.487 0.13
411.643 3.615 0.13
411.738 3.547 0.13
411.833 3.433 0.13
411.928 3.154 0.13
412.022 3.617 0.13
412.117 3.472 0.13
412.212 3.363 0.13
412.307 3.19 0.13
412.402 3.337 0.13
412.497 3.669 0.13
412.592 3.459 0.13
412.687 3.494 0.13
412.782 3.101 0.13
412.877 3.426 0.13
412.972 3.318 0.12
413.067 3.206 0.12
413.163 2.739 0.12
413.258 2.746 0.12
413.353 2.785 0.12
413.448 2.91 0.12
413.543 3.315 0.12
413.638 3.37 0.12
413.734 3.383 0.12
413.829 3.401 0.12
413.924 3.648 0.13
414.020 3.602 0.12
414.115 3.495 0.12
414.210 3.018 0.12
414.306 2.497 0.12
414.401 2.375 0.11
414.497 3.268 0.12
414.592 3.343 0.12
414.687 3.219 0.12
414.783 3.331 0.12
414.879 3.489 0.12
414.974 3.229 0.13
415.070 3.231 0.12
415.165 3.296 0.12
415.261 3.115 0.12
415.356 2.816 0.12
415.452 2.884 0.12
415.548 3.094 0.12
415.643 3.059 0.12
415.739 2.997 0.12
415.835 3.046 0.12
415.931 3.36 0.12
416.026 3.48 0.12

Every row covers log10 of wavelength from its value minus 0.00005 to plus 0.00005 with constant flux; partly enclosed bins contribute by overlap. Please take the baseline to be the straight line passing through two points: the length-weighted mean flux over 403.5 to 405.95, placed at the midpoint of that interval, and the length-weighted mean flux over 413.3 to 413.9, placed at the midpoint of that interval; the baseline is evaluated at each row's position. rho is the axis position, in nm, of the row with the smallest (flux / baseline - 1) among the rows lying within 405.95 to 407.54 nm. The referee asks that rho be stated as 406.369 nm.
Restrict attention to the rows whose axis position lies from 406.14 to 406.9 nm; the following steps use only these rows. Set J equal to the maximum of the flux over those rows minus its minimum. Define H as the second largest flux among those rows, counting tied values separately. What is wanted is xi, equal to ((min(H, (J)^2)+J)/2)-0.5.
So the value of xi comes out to 0.7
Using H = 3.057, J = 1.1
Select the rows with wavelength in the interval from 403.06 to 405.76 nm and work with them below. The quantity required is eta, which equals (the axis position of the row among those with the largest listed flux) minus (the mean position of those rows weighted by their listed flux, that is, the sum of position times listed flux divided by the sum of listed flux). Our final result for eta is -0.67 nm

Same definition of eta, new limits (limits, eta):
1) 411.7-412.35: 0.00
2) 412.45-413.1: -0.28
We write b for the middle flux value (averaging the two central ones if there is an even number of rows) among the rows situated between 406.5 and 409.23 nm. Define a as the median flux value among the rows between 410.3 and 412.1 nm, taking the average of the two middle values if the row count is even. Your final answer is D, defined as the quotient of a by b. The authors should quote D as 1.05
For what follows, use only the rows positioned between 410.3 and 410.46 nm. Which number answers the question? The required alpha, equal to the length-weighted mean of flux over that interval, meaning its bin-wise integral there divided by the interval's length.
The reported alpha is 2.76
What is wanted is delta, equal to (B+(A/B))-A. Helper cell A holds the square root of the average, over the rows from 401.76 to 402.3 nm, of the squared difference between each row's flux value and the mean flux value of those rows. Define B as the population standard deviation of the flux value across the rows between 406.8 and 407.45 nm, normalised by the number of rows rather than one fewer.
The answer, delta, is 0.59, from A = 0.11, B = 0.5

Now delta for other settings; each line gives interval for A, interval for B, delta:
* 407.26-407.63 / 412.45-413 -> 1.12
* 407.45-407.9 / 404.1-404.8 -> 0.78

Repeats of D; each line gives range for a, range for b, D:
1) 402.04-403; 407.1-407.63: 1.08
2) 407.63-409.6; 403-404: 1.22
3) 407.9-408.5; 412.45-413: 0.97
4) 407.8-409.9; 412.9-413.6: 1.17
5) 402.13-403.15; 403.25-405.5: 1.01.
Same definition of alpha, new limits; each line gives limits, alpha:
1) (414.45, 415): 3.32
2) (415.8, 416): 3.25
